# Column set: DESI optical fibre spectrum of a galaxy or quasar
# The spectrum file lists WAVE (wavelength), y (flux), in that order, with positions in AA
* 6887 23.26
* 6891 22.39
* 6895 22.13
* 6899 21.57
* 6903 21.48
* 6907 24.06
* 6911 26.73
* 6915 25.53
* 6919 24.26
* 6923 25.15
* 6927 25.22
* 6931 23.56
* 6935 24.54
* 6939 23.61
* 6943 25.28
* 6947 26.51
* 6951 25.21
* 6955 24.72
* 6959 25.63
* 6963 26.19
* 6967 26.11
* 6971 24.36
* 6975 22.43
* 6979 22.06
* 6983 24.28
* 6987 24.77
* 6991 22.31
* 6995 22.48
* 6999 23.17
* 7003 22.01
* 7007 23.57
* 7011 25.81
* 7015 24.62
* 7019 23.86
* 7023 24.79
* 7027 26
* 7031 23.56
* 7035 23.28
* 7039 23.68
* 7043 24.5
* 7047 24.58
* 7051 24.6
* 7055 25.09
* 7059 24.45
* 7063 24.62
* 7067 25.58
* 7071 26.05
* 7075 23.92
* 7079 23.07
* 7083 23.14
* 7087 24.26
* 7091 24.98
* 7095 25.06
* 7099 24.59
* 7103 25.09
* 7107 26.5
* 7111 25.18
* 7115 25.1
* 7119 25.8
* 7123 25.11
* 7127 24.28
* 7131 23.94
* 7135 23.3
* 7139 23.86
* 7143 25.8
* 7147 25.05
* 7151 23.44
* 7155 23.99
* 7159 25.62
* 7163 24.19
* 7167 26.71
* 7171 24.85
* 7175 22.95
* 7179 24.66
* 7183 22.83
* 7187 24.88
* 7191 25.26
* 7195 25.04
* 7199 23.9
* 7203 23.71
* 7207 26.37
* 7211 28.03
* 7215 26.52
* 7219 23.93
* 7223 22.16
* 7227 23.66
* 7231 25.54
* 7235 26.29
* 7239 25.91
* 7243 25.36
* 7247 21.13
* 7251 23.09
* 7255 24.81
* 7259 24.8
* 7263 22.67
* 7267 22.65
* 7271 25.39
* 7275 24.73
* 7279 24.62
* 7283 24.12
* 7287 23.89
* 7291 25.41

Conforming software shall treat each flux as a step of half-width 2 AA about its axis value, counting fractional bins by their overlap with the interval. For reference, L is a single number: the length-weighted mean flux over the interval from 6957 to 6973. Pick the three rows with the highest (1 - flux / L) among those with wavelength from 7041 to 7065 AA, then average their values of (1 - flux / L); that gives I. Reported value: 0.04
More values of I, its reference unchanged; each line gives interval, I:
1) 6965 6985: 0.10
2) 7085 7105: 0.04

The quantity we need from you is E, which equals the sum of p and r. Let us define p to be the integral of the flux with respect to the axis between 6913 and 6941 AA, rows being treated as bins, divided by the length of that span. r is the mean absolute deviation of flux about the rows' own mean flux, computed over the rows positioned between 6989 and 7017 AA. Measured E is 25.6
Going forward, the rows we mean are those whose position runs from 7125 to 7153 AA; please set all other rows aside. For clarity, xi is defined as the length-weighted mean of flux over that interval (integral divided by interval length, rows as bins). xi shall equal 24.2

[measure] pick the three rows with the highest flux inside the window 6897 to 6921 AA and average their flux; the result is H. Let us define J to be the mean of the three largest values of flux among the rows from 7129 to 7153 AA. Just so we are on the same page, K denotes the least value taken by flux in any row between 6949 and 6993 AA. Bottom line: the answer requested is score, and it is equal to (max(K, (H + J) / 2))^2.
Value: 636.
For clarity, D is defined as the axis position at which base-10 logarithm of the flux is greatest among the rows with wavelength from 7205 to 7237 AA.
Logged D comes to 7211 AA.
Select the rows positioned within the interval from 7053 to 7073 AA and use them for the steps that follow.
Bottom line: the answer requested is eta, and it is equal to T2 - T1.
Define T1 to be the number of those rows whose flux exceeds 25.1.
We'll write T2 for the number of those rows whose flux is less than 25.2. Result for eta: 1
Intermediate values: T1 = 2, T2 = 3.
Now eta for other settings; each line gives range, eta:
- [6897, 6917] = 1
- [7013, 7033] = 3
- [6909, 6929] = -2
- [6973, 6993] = 5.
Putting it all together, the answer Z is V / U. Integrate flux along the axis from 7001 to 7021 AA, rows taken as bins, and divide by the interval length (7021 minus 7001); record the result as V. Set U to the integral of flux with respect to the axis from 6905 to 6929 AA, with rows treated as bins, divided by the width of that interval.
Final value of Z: 0.95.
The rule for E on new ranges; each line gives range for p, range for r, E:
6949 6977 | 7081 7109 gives 25.6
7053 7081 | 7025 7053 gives 25.4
